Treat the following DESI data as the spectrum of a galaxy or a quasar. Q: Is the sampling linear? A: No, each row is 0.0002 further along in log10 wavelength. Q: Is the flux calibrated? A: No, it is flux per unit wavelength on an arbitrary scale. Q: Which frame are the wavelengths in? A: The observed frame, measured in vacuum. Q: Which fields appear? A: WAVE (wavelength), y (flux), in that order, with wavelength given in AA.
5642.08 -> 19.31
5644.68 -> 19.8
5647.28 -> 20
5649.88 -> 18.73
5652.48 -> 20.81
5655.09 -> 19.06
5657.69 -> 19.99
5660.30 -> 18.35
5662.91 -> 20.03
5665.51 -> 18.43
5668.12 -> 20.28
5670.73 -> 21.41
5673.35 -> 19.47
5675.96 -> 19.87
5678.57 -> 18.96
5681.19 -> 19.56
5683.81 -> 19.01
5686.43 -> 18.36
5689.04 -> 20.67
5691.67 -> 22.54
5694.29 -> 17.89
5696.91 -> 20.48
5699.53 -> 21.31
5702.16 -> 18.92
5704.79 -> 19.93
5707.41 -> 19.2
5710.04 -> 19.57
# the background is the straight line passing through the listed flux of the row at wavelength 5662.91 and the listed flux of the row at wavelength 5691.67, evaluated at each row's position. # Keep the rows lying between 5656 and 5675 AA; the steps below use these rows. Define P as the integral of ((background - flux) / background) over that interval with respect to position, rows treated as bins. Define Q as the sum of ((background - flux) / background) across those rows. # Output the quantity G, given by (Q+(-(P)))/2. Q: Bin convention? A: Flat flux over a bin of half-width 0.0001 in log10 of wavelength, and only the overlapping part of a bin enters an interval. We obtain -0.17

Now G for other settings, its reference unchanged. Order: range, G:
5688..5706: -0.66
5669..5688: -0.50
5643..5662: 0.14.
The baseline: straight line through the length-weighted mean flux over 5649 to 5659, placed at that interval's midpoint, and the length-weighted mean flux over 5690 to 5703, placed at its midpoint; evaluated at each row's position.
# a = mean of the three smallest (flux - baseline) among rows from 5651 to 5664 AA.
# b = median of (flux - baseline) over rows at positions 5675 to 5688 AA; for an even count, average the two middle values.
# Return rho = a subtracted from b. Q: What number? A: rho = -0.5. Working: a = -0.61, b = -1.07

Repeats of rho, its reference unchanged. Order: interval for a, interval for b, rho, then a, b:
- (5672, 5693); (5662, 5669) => 1.5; -1.31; 0.22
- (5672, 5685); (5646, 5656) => 0.8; -0.89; -0.11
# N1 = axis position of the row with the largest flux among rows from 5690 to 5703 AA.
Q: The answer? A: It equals 5691.67 AA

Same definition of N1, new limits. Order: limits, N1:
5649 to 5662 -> 5652.48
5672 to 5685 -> 5675.96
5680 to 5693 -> 5691.67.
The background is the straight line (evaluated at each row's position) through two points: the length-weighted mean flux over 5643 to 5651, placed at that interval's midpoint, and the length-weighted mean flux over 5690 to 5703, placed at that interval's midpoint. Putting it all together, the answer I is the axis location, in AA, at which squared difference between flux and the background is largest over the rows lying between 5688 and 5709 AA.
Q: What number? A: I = 5694.29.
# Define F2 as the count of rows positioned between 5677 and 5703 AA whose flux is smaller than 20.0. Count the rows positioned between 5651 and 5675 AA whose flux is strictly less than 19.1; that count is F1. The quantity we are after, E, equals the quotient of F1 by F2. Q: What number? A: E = 0.50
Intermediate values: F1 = 3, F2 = 6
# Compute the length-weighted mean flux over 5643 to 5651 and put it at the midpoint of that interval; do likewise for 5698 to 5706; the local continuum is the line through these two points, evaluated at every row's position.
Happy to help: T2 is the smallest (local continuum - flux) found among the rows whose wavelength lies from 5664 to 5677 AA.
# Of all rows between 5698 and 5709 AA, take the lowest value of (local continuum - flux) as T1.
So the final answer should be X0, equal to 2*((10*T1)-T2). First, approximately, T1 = -1.3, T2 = -1.7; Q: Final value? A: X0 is -22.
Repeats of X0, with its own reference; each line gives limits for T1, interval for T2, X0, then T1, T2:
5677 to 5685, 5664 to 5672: 9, 0.3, -1.7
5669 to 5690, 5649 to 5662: -31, -1.7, -1.2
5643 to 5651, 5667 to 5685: -6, -0.5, -1.7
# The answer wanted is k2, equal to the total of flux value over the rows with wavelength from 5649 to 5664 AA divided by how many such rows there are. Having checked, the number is 19.5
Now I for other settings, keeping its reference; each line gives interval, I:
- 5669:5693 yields 5691.67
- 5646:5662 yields 5660.30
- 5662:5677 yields 5670.73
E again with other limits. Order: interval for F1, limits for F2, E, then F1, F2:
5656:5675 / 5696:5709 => 0.67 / 2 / 3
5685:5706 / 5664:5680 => 0.75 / 3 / 4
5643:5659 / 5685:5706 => 0.50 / 2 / 4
